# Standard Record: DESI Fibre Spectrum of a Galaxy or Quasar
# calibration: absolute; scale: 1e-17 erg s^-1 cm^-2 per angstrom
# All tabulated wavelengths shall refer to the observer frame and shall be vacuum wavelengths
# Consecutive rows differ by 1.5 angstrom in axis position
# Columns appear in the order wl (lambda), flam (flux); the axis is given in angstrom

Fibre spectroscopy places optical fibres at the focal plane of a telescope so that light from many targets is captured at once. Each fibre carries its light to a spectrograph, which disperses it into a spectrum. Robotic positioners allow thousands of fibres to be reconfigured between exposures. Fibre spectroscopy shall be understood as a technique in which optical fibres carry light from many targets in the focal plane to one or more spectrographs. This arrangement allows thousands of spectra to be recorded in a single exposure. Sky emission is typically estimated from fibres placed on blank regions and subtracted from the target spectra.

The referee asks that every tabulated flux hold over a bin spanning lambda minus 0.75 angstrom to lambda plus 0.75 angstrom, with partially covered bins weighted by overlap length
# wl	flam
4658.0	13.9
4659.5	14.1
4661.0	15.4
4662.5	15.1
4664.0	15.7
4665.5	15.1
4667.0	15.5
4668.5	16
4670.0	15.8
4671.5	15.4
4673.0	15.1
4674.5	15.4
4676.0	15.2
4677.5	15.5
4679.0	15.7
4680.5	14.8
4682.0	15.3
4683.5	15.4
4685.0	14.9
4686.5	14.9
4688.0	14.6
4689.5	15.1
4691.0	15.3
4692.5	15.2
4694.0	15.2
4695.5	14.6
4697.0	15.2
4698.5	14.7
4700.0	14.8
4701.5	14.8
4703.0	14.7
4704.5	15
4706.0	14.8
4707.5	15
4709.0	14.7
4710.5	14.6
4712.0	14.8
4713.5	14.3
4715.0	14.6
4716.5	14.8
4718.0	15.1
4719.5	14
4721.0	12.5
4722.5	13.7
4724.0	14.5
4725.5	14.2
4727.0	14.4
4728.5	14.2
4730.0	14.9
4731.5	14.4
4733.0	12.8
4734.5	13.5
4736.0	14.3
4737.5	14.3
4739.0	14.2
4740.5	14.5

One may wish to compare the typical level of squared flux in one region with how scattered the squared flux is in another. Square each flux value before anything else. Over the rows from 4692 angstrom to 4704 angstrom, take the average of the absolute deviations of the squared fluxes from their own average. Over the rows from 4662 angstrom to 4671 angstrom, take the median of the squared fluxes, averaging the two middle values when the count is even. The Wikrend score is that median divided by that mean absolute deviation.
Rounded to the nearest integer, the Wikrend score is 36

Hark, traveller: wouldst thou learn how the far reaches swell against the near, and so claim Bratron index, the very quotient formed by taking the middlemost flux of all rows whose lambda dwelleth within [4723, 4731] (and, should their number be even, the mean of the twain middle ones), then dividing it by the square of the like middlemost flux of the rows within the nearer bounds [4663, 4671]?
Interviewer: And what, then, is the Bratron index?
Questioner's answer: 0.058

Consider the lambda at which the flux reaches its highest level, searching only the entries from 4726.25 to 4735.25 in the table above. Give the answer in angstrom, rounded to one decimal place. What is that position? 4730.0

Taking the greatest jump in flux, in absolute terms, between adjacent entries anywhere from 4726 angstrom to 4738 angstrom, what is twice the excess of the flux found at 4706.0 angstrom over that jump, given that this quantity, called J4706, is 26.4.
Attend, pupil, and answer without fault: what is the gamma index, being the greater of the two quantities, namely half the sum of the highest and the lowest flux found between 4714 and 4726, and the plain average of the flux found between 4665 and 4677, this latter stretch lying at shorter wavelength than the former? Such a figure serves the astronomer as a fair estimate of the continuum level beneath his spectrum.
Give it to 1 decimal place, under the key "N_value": 15.4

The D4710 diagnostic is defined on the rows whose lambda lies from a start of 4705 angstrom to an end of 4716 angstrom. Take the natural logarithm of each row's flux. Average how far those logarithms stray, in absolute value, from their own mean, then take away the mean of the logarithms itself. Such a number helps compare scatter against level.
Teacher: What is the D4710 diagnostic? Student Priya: -2.68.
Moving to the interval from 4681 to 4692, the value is -2.70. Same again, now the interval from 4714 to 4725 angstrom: -2.60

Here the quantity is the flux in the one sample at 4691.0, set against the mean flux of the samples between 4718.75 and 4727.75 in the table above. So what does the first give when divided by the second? 1.10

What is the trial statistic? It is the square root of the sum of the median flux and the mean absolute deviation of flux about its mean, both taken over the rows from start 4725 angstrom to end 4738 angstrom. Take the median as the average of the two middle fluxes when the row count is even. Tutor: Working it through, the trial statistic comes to 3.84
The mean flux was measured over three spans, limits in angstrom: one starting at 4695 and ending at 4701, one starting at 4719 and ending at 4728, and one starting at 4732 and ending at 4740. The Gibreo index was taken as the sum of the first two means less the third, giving 14.9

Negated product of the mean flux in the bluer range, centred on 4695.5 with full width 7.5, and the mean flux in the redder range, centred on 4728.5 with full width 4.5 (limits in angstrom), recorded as -217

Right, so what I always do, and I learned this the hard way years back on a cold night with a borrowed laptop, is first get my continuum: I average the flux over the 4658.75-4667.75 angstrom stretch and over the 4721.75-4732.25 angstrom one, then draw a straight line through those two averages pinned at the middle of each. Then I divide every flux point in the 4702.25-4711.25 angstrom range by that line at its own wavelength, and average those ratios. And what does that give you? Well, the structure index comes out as 1.014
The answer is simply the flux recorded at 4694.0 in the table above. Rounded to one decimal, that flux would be 15.2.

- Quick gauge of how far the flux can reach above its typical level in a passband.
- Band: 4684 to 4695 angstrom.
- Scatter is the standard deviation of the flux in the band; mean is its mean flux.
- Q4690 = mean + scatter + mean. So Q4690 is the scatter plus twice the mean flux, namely 30.3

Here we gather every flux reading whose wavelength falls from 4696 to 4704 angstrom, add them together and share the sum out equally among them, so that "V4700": 14.8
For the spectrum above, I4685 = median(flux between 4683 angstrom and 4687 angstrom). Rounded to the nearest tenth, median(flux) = 14.9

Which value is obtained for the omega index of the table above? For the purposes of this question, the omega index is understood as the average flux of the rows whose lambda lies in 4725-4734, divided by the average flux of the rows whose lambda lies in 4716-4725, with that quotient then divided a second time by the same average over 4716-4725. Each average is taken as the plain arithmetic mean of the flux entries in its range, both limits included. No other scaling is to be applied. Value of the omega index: 0.071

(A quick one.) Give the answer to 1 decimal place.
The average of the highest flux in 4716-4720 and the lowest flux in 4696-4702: 14.9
